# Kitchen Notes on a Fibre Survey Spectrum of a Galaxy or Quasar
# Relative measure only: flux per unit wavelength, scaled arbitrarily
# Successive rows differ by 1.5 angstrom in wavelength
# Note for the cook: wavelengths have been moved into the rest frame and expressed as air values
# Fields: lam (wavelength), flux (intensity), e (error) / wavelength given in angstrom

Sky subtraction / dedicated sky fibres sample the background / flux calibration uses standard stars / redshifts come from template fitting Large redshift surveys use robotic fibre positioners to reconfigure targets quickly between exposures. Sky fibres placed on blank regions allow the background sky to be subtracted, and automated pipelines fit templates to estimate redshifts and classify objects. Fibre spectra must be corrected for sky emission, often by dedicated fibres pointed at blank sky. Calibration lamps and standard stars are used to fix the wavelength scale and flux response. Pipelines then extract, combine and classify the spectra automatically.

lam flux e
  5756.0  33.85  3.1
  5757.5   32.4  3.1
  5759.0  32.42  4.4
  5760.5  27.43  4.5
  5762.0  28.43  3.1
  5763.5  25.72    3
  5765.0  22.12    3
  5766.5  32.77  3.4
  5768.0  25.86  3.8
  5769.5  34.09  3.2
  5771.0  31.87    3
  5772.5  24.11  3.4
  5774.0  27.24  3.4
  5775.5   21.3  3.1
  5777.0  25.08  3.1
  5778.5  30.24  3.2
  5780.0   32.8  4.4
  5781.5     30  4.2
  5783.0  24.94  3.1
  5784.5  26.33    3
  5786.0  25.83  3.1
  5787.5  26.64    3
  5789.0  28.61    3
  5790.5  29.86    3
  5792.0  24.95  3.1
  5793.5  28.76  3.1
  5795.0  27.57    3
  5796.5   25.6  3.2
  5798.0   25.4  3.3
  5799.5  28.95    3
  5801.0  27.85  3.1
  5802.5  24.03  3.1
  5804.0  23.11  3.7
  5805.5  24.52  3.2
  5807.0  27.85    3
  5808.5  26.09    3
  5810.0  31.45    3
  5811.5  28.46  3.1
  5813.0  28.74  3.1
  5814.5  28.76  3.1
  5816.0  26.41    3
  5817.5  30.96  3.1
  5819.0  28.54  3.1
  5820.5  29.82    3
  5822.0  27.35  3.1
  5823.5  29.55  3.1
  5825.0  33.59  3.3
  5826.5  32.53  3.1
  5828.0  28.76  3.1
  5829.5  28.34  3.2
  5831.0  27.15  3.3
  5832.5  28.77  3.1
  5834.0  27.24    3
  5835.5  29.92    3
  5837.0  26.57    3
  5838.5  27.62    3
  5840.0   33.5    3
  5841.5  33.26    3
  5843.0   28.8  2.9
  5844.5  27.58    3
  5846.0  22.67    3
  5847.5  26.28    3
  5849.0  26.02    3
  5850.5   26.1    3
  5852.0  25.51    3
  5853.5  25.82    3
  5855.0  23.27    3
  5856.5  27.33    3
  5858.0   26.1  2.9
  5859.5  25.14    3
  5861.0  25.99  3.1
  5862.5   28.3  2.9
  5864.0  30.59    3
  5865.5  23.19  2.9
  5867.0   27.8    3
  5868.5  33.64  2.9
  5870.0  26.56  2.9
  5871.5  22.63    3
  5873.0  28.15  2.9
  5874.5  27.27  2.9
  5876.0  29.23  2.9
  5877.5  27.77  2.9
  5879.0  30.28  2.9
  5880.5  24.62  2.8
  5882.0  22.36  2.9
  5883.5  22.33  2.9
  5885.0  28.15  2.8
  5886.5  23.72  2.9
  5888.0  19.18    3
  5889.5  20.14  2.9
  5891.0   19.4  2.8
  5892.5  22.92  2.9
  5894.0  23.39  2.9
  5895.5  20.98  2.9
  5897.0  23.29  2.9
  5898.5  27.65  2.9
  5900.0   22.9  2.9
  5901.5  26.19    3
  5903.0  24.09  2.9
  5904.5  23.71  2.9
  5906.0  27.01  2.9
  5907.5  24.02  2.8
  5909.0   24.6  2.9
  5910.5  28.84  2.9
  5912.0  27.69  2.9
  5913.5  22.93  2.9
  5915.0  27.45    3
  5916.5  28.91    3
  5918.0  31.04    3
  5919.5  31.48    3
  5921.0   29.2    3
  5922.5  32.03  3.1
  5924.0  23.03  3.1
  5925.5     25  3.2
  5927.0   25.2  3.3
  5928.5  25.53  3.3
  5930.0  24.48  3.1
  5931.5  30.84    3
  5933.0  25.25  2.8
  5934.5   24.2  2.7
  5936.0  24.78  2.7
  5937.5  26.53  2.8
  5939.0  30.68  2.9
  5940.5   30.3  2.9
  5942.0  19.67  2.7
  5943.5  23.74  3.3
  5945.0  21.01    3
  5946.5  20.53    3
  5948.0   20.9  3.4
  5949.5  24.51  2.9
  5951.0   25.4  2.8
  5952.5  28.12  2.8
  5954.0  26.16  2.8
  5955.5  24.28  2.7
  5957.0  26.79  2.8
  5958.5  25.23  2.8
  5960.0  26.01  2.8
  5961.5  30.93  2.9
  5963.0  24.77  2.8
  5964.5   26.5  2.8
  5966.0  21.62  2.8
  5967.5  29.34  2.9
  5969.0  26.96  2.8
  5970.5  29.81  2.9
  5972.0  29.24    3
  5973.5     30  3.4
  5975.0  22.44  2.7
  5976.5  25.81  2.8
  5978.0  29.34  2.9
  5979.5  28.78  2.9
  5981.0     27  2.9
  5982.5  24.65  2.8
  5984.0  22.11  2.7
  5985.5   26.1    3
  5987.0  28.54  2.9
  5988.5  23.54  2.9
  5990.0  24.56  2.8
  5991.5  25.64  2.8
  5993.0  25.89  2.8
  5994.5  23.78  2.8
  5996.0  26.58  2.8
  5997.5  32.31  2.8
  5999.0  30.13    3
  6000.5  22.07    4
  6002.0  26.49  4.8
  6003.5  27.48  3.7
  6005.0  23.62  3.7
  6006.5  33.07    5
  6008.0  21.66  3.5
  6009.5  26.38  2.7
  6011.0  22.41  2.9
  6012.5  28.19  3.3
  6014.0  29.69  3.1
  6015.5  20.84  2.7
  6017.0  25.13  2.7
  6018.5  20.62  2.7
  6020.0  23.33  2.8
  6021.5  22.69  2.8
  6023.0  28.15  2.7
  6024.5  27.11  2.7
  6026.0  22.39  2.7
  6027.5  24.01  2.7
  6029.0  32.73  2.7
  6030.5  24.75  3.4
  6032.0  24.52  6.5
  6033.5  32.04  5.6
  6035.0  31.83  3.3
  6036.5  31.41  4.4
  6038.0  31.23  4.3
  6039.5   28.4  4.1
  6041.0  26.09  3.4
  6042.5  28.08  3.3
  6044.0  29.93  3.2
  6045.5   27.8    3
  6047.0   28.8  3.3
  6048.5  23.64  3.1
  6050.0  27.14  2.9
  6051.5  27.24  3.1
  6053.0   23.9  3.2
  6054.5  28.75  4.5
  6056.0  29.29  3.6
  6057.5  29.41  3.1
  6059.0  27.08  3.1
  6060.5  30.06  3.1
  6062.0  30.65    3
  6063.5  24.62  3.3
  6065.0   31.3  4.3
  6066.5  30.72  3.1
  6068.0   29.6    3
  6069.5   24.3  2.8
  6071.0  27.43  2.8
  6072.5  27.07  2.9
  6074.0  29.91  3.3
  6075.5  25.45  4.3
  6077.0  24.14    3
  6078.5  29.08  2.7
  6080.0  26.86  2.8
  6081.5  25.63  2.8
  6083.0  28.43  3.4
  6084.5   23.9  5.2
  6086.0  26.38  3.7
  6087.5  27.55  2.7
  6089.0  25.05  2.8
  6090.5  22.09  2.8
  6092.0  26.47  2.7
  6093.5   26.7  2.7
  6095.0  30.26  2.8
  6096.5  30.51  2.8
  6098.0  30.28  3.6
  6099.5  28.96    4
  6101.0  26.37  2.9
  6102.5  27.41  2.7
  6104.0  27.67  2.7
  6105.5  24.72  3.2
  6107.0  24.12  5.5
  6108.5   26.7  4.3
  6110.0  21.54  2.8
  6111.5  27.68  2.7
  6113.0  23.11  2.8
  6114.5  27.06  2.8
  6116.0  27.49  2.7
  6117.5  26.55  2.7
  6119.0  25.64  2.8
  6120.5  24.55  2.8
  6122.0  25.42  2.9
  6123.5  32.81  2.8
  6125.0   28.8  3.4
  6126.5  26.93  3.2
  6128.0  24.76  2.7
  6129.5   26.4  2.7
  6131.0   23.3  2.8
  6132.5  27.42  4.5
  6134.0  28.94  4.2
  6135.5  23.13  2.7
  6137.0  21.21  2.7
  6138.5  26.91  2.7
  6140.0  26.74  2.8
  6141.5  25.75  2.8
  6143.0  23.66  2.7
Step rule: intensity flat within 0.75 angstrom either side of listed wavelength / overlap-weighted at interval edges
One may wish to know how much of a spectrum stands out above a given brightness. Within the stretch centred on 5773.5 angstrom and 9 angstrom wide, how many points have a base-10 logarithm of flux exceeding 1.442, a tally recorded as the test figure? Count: 2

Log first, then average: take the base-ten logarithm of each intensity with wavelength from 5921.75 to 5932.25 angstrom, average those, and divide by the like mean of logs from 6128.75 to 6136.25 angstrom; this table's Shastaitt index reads 1.01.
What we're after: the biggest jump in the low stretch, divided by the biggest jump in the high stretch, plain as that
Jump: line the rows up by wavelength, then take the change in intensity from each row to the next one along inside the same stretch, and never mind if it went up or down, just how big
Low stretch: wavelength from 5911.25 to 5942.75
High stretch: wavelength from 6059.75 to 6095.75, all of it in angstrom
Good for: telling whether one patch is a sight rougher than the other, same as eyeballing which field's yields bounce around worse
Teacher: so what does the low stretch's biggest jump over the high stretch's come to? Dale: 1.6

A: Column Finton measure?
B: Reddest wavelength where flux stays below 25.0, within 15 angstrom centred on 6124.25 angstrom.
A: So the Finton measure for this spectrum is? 6131.0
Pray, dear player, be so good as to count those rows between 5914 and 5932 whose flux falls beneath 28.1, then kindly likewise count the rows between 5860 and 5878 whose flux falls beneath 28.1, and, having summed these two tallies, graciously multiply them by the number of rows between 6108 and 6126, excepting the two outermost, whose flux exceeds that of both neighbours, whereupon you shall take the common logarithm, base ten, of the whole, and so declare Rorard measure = 1.59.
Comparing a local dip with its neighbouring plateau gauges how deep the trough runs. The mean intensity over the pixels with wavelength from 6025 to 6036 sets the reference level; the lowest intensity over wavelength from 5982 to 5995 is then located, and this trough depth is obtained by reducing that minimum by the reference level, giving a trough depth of -5.4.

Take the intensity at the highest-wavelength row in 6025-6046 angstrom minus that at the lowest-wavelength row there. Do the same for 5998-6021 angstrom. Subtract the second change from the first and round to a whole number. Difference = 12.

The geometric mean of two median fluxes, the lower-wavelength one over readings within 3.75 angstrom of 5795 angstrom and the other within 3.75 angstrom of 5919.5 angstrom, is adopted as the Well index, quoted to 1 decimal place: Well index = 28.2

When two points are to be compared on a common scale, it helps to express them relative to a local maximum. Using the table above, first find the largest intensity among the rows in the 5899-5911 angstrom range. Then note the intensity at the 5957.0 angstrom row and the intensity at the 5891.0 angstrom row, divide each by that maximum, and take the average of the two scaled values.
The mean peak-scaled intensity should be 0.80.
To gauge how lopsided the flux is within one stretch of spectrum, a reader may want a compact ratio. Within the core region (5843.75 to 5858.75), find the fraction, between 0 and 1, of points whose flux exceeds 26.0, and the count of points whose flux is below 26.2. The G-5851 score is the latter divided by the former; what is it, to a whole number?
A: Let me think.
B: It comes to 12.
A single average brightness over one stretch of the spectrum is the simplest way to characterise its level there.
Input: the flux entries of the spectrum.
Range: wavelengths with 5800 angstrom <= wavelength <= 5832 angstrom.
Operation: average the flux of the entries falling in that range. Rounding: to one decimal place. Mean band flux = 28.3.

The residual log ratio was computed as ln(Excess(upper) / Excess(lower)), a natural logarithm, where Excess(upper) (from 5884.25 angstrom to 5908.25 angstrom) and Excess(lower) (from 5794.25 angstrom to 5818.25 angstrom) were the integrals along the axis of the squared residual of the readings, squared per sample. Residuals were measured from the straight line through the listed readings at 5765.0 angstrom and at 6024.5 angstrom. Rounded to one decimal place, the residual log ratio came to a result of -1.1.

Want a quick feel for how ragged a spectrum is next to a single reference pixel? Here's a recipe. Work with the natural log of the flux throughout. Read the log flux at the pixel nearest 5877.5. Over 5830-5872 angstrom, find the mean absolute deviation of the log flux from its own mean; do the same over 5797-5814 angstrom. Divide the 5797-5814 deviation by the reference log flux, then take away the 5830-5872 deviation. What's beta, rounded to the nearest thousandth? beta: -0.054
